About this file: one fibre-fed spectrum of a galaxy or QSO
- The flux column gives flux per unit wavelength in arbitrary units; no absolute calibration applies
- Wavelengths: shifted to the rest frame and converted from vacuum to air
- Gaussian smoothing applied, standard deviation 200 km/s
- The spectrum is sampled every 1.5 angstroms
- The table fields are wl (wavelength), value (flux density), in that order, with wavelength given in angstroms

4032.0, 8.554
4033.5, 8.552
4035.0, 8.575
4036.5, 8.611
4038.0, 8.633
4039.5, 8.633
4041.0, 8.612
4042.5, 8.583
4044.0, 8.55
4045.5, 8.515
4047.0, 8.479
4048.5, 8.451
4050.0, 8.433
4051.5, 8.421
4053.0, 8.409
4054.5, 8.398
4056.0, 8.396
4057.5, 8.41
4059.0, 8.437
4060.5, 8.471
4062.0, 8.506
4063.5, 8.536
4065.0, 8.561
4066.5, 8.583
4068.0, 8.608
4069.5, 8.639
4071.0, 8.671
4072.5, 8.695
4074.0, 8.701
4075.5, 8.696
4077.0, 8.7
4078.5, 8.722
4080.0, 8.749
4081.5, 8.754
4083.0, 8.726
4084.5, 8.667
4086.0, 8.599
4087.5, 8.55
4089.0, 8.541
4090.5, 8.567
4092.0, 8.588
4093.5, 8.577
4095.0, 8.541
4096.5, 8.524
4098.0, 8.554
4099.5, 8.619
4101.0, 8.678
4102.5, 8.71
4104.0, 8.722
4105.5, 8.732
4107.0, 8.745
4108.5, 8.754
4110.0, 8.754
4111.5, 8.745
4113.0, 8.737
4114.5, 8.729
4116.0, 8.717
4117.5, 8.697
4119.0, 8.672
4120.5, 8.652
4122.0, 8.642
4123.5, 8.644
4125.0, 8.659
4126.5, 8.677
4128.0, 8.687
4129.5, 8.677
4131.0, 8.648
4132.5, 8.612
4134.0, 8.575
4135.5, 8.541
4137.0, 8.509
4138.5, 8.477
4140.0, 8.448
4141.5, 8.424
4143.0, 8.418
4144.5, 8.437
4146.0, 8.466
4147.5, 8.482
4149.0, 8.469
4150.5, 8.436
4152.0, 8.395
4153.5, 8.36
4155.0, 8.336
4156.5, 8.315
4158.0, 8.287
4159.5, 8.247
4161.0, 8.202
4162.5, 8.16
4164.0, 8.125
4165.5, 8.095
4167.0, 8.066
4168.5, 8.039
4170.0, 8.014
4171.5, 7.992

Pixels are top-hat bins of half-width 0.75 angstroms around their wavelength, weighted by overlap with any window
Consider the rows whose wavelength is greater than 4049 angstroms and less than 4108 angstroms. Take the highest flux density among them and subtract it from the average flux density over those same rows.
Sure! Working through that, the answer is -0.161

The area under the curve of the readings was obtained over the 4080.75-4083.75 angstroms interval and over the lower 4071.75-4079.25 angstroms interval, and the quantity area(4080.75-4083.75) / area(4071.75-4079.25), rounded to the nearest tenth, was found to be 0.4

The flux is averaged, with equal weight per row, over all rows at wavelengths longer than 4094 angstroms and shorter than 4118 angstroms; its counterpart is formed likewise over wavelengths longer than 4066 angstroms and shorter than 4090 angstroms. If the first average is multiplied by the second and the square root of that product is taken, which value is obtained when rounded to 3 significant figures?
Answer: 8.67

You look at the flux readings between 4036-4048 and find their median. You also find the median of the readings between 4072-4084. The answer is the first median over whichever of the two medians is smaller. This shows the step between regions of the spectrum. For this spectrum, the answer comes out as 1.00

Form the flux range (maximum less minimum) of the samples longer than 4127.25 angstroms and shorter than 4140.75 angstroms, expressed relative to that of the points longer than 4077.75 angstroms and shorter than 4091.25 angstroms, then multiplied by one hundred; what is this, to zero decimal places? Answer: 112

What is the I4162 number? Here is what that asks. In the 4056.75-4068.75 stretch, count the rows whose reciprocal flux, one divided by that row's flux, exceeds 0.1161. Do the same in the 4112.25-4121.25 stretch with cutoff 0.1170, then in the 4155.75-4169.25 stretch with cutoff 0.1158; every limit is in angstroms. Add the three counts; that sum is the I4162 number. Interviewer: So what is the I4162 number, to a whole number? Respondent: 17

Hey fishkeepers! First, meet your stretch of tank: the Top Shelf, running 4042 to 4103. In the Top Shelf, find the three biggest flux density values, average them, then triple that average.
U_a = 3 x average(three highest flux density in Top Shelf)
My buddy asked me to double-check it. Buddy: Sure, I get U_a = 26.2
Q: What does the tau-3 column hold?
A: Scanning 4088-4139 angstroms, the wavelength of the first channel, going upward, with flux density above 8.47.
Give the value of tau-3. 4089.0 angstroms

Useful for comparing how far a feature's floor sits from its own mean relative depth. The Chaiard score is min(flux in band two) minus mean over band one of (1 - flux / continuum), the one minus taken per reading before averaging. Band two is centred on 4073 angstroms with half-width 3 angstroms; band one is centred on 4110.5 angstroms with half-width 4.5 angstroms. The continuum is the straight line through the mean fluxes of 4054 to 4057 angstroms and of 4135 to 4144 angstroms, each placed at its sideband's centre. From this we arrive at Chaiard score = 8.71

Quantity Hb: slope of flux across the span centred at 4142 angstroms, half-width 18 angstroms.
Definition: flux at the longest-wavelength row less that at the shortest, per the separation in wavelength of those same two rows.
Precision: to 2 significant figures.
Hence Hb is -0.012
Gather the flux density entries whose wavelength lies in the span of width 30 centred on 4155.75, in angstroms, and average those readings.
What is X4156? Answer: 8.29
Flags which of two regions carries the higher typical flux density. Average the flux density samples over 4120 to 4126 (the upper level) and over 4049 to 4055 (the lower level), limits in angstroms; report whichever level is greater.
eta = 8.65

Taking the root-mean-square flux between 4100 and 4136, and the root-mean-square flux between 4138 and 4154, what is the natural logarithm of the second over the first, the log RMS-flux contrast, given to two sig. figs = -0.029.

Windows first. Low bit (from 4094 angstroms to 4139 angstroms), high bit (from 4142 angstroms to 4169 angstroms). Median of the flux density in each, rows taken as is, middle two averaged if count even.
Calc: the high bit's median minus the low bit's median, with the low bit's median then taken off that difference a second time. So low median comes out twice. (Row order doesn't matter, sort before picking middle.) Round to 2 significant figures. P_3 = -9.0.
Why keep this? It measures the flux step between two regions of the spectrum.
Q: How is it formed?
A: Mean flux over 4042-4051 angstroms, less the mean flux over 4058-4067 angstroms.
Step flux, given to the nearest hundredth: -0.01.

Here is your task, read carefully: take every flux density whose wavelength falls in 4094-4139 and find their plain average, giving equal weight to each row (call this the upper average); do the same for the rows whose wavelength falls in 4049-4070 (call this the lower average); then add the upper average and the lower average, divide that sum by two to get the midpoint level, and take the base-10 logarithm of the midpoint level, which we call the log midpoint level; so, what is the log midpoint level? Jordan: 0.933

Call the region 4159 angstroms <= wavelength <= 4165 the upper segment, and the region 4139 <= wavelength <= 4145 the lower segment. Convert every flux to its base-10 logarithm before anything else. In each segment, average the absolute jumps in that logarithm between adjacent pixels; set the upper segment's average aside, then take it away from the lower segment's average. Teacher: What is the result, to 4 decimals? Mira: -0.0013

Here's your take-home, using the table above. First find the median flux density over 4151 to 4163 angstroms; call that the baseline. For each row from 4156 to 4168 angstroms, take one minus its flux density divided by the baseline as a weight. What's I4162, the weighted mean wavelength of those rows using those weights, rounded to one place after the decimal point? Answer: 4164.3 angstroms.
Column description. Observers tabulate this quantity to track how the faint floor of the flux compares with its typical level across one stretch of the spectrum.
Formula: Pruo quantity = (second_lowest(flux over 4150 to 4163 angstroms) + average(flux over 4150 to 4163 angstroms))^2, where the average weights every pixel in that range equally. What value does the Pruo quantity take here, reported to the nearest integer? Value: 272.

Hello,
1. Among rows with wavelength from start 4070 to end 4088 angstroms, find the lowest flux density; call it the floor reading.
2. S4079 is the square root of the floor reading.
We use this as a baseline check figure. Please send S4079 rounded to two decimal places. 2.92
